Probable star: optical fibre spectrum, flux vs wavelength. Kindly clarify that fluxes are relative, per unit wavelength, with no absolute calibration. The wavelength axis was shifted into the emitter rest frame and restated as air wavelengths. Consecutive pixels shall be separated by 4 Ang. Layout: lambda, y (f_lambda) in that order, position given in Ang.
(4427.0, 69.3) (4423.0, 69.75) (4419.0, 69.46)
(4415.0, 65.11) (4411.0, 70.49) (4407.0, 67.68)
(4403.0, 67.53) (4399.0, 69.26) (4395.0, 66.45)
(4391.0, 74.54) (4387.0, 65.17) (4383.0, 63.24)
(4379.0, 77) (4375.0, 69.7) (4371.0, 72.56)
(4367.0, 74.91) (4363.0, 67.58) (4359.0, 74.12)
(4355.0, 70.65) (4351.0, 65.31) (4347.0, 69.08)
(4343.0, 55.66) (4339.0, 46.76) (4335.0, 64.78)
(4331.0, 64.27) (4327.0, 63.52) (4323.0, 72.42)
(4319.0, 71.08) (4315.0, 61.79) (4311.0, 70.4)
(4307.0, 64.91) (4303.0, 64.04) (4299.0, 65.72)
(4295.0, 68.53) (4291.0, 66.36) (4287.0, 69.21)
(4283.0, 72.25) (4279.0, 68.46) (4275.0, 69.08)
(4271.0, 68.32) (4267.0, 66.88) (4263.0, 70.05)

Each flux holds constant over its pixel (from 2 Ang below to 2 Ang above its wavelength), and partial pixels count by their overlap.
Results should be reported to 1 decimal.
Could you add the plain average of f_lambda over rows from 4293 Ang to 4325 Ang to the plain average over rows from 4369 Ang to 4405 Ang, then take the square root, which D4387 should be 11.7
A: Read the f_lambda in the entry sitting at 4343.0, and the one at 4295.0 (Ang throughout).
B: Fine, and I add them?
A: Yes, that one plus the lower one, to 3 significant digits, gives 124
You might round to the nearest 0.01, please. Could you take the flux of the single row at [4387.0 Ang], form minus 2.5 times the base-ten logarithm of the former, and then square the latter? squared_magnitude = 20.57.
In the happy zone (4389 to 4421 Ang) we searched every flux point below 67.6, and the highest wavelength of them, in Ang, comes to 4415.0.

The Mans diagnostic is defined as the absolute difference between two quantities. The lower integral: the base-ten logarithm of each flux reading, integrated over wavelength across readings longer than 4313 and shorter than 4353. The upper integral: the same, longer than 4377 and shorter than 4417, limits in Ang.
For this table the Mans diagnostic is 1.46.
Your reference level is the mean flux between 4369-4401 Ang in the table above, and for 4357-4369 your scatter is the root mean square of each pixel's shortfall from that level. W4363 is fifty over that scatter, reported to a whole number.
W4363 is 12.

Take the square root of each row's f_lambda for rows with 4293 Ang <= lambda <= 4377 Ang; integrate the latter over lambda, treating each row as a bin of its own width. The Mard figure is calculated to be 684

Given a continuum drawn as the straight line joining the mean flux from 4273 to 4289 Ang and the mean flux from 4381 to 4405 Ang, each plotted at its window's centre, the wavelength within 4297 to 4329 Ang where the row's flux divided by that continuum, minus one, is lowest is 4315.0 Ang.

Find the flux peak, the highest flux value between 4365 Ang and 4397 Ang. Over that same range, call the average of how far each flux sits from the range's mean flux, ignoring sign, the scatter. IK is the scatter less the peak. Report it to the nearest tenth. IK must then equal -72.7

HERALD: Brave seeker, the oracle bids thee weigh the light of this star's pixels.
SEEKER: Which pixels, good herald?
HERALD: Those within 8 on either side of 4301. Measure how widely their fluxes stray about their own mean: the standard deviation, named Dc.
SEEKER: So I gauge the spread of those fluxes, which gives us 2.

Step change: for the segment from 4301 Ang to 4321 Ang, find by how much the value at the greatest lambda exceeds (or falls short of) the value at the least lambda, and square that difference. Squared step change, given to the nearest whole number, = 50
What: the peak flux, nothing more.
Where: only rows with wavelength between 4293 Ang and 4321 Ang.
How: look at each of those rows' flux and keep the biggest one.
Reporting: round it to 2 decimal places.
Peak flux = 71.08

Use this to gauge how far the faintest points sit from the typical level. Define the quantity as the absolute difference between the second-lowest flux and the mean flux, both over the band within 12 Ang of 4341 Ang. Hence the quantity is 5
